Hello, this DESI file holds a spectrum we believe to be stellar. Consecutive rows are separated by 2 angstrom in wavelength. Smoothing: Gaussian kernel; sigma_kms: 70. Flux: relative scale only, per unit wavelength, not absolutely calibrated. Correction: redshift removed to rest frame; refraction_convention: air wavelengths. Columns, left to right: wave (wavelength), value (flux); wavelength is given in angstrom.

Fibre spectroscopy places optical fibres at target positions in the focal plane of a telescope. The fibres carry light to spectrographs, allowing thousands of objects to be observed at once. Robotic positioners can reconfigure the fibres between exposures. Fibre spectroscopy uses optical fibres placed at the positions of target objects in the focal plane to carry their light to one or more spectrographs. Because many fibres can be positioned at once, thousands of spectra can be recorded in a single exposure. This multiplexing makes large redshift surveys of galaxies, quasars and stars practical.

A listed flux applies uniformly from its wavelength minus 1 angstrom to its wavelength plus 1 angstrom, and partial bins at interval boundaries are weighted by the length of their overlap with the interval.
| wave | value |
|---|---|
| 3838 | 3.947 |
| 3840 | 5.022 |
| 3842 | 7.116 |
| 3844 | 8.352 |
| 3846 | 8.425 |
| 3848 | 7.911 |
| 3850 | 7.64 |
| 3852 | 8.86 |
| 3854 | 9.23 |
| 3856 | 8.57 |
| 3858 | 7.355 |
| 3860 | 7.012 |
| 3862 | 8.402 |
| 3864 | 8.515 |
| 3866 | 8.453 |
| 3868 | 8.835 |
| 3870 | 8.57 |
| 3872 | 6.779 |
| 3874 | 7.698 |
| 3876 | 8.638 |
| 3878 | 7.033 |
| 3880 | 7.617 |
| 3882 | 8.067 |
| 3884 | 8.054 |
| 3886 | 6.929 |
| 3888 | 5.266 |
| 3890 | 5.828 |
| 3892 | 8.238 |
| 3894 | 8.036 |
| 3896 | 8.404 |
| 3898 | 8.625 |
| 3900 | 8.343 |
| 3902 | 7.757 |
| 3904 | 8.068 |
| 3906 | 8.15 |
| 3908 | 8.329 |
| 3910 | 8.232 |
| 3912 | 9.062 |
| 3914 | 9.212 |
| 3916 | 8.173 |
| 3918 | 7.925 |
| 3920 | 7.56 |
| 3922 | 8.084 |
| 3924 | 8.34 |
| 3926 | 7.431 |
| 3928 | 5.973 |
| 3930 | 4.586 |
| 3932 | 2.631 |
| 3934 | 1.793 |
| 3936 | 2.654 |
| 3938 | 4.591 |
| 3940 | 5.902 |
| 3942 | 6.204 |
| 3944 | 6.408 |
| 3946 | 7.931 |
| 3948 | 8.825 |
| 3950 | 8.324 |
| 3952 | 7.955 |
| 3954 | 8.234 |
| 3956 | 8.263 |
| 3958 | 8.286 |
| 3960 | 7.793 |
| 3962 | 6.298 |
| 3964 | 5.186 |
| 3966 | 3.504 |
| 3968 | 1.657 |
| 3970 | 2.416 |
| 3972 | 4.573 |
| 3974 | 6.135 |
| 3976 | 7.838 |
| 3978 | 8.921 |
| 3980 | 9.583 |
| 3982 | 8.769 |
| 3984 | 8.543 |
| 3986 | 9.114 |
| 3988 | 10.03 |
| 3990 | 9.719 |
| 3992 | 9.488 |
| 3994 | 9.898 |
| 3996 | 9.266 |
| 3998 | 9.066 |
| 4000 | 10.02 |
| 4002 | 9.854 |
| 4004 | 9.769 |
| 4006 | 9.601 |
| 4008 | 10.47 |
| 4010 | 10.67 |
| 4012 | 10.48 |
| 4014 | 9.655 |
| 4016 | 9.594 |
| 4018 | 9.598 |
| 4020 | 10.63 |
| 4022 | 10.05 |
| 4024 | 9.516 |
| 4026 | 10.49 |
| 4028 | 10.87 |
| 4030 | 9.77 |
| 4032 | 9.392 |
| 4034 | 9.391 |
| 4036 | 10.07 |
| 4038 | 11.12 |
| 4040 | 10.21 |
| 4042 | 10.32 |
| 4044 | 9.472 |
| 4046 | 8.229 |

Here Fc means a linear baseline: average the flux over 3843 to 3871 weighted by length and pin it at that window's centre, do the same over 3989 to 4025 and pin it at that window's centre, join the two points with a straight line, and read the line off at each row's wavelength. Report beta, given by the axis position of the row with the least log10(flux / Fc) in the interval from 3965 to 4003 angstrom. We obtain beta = 3968 angstrom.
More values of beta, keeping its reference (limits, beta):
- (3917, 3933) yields 3932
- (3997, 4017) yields 3998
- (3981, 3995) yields 3984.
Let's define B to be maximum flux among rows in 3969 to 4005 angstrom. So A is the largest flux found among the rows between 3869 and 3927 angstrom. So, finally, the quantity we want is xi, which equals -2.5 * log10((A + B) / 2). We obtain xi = -2.46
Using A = 9.212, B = 10.03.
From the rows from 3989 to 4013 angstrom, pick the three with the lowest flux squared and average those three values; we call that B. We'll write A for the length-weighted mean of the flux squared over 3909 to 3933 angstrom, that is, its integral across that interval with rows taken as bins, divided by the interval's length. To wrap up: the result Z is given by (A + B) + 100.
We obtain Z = 242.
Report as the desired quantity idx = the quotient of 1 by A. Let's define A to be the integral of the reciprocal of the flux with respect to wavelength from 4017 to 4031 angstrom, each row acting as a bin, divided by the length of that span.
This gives 10.1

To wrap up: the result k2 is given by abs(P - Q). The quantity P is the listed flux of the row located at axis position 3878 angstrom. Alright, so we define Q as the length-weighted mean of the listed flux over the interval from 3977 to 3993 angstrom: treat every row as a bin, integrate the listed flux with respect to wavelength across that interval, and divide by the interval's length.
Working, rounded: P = 7.033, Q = 9.3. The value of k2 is 2.2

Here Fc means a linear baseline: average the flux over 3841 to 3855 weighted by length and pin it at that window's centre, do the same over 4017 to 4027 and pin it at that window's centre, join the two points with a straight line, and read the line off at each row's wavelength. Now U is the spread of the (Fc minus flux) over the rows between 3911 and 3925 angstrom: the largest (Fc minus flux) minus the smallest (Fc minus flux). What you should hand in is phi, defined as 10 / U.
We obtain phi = 6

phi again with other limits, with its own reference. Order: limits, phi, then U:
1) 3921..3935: 2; 6.7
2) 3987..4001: 9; 1.1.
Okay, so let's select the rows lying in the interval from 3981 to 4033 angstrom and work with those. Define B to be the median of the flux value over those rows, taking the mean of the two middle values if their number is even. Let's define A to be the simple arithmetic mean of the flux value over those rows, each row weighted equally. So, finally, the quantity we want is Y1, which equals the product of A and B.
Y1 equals 95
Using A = 9.8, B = 9.7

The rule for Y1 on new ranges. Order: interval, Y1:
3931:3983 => 39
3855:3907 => 63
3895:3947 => 55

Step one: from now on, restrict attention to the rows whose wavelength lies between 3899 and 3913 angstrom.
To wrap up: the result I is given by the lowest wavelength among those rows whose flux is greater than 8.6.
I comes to 3912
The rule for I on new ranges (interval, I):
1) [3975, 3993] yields 3978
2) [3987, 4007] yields 3988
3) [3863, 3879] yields 3868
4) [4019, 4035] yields 4020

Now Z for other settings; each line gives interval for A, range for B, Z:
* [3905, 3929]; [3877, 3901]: 202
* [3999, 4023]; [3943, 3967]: 227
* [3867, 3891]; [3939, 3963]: 194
